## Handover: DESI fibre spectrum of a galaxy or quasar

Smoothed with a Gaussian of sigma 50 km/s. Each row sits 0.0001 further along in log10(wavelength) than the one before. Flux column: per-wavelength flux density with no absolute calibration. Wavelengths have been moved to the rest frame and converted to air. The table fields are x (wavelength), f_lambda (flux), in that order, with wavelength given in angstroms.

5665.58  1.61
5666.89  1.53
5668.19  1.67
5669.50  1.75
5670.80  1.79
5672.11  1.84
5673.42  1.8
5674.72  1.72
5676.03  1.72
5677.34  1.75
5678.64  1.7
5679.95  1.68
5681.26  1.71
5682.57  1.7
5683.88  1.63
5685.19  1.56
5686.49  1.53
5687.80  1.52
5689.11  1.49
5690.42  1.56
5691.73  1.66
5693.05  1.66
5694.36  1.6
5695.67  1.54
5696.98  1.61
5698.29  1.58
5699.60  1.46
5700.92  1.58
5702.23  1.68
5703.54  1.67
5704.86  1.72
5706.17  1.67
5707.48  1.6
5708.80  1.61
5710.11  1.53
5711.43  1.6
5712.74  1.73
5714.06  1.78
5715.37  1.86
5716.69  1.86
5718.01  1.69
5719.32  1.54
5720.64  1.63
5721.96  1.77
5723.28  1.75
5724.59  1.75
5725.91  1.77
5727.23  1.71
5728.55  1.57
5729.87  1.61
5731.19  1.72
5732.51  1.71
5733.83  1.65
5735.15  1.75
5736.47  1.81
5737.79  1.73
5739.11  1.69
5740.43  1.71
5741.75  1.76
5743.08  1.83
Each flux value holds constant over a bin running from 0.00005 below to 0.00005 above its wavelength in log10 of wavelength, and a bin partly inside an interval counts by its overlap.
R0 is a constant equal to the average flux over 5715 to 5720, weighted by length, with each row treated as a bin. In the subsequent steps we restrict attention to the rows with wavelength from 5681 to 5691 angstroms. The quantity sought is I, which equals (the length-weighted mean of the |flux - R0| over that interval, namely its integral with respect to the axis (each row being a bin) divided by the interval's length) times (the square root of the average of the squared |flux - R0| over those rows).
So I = 0.0235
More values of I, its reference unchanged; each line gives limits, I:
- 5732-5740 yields 0.0020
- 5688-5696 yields 0.0228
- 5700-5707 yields 0.0059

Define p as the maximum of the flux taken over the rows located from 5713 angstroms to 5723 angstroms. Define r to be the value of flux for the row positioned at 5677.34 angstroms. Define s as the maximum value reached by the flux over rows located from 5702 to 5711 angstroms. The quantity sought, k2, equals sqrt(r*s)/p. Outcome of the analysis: 0.93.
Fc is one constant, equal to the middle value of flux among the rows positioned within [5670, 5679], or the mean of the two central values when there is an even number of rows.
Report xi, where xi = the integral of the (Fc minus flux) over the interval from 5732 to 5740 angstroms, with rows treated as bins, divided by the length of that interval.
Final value 0.03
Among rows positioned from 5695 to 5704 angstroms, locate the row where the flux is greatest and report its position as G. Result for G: 5702.23 angstroms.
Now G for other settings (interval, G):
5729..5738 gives 5736.47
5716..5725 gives 5716.69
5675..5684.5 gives 5677.34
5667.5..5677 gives 5672.11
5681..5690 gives 5681.26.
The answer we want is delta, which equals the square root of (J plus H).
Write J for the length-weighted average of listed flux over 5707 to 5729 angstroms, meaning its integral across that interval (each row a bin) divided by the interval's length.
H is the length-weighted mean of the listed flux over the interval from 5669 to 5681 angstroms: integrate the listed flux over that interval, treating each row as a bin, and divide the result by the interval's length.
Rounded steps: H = 1.75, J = 1.69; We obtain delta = 1.86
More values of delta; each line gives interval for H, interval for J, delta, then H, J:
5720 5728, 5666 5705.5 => 1.84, 1.73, 1.65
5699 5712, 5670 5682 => 1.83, 1.61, 1.75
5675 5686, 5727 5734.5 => 1.83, 1.68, 1.66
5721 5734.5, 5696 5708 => 1.82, 1.70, 1.62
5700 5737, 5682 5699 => 1.81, 1.69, 1.59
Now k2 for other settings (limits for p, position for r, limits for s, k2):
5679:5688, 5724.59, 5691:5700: 1.00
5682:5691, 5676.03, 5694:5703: 1.00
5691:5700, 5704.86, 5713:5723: 1.08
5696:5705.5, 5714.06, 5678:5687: 1.01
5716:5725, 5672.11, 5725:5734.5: 0.97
